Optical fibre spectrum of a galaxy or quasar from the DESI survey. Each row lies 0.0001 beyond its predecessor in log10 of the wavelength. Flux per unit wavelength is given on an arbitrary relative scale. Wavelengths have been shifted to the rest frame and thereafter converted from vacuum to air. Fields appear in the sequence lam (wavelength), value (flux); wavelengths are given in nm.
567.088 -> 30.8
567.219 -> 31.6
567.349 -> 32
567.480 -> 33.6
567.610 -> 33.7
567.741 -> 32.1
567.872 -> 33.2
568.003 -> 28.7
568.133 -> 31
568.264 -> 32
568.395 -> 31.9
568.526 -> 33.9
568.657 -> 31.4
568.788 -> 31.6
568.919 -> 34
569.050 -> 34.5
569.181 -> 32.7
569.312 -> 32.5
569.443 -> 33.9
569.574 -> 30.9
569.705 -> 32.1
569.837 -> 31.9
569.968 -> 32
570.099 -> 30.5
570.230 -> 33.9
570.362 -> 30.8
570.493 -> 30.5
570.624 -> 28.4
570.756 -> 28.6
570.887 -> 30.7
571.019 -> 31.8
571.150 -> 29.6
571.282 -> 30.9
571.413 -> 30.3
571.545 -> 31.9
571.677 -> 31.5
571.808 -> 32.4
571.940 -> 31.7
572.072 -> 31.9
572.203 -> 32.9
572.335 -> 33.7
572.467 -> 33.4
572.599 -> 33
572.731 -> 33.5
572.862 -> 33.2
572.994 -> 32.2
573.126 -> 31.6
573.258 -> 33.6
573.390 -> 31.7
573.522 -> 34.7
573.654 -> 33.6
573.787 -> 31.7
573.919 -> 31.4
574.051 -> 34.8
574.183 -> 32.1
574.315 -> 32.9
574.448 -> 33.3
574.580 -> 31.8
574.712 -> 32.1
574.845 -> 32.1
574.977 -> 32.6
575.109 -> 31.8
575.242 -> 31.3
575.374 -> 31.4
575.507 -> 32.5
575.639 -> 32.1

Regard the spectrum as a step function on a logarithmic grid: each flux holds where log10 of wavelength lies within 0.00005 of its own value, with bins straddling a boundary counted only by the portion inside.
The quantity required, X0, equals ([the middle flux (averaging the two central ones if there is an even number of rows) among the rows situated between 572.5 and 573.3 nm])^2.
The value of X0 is 1096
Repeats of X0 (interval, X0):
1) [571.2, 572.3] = 1011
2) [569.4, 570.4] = 1021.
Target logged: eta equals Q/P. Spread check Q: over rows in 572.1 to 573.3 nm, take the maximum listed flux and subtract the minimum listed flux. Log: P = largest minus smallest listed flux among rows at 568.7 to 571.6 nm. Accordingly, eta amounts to 0.3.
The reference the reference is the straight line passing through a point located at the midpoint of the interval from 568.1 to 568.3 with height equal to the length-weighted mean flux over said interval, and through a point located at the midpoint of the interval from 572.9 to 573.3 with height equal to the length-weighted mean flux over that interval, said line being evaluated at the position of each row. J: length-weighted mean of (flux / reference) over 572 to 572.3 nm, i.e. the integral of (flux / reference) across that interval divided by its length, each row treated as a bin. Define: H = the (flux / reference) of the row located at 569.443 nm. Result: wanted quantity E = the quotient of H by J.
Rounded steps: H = 1.07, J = 1.01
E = 1.06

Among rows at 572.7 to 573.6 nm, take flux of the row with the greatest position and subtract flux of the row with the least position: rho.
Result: 1.2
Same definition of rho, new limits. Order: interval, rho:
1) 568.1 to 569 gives 3.0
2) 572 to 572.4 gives 1.8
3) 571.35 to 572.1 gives 1.6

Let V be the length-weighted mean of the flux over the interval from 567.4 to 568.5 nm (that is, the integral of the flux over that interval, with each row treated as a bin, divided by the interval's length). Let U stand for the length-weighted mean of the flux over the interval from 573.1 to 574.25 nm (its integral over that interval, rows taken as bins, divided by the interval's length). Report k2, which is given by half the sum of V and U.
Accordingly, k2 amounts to 32.5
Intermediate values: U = 32.8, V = 32.1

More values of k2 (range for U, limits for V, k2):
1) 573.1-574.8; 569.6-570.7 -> 32.0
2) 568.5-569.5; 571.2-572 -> 32.2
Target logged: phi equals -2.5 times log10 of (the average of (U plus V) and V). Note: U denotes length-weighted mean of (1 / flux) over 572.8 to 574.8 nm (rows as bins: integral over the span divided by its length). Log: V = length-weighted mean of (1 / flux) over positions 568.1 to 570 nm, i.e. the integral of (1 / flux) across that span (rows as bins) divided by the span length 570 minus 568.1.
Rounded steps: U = 0.0306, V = 0.0308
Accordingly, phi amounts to 3.340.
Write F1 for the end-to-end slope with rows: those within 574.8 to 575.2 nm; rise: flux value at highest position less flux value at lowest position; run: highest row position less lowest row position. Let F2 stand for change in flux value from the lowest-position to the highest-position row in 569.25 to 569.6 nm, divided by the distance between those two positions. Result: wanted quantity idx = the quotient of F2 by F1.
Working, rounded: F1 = -1.1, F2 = -6.1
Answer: 5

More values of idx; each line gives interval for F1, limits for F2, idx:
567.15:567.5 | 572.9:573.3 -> 1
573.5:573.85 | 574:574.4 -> 1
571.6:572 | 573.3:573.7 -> 9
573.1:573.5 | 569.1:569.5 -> 12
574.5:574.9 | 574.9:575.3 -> -4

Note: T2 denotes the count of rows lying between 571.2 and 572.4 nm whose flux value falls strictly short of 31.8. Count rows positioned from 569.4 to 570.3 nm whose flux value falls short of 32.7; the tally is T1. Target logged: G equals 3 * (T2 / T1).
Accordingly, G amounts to 2.4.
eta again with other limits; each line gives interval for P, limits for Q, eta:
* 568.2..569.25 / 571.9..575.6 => 1.1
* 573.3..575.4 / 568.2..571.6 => 1.7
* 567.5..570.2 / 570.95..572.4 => 0.7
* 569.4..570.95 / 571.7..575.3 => 0.6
